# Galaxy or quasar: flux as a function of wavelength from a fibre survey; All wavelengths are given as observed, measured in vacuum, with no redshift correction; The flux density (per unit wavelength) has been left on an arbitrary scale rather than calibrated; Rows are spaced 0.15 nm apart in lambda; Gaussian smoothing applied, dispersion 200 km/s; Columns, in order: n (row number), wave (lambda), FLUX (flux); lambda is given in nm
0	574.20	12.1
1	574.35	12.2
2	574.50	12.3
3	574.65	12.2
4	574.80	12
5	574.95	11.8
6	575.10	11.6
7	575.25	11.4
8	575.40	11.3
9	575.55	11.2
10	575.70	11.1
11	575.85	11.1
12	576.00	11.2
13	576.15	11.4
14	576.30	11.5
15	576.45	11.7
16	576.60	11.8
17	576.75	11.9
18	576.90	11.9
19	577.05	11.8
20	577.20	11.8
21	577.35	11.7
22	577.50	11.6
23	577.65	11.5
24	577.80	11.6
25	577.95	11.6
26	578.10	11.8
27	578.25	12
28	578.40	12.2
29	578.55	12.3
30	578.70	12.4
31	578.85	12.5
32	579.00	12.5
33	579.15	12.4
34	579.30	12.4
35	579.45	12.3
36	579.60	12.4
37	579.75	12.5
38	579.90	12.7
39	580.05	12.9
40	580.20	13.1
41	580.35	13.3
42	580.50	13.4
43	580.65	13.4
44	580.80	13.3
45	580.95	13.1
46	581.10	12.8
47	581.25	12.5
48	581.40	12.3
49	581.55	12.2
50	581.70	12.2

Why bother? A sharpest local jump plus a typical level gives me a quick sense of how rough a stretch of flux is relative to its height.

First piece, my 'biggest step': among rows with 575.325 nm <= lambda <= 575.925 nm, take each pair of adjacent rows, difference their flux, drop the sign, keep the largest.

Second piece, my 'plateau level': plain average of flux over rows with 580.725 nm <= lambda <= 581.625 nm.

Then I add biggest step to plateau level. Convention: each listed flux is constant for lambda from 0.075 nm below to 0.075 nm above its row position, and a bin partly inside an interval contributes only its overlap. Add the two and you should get 12.8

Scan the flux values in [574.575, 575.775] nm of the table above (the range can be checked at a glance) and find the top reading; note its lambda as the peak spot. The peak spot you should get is 574.65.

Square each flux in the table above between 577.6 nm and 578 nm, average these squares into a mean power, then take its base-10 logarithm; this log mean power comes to 2.13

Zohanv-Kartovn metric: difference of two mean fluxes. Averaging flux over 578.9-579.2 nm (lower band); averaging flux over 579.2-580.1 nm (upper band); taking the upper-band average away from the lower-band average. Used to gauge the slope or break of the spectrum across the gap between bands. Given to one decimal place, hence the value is -0.1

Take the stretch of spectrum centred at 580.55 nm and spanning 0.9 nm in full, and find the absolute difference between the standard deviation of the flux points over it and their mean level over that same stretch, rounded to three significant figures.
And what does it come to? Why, 13.1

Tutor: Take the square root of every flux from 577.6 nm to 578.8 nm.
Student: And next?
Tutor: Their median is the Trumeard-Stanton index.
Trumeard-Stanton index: 3.45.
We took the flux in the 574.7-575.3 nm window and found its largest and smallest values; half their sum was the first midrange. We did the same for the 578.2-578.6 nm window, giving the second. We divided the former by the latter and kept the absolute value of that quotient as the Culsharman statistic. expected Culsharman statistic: 0.963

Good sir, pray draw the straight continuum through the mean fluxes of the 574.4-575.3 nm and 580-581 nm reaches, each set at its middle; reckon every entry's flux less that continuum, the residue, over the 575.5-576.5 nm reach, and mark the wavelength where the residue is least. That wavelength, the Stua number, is 575.85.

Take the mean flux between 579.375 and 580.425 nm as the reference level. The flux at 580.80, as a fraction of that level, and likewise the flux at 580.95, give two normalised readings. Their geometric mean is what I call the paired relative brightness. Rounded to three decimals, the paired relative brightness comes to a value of 1.036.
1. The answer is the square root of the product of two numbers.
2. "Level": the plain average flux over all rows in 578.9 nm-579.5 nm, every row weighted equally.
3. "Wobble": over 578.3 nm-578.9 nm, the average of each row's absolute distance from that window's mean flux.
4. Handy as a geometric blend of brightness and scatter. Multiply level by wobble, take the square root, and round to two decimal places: 1.11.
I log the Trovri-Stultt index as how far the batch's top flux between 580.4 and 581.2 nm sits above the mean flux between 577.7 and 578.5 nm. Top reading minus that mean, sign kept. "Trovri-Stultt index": 1.56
